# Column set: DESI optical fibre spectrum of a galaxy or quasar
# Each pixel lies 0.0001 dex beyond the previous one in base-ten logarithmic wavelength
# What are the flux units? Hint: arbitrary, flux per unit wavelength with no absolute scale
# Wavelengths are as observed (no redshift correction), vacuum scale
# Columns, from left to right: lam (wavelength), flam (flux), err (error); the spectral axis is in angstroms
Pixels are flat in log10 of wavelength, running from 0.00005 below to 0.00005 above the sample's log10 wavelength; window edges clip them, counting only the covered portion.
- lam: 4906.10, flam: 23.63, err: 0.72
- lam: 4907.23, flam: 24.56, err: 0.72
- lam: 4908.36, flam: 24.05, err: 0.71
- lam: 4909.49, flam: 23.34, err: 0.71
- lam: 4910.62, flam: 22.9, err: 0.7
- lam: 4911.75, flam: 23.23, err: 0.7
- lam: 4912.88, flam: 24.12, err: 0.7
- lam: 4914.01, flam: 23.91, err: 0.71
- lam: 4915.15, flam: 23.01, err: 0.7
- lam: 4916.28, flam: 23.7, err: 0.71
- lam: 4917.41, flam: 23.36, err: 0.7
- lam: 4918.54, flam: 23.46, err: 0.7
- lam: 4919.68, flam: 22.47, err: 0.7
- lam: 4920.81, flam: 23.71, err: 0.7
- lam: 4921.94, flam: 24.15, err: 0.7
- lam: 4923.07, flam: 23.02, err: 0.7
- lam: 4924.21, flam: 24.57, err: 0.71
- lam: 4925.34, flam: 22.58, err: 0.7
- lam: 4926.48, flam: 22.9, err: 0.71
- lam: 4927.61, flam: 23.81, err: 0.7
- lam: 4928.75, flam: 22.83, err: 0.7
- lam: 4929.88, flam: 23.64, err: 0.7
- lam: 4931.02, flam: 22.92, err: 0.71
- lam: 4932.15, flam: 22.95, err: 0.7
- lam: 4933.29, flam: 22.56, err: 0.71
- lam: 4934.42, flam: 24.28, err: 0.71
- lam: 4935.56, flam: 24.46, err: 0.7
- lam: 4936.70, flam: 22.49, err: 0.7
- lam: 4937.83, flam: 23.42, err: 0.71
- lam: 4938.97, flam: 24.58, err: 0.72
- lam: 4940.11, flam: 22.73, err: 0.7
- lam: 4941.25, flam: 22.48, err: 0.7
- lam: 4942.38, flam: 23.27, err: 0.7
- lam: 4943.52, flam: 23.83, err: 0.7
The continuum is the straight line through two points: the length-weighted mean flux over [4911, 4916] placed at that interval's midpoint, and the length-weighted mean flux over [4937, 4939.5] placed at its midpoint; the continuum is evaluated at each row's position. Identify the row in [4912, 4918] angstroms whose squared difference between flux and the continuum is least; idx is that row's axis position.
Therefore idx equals 4916.28 angstroms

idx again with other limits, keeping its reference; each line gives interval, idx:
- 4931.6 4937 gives 4934.42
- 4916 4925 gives 4920.81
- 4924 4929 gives 4927.61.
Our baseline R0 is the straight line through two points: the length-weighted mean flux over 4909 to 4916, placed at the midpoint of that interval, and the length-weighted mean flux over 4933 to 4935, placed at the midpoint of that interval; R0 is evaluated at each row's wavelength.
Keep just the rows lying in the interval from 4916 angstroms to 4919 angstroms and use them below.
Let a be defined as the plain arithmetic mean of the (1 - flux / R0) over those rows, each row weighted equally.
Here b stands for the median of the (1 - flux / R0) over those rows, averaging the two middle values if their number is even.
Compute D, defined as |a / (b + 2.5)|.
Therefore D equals 0.0009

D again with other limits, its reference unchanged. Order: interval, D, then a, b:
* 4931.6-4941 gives 0.0026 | 0.006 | 0.02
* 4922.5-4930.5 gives 0.0031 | 0.008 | 0.02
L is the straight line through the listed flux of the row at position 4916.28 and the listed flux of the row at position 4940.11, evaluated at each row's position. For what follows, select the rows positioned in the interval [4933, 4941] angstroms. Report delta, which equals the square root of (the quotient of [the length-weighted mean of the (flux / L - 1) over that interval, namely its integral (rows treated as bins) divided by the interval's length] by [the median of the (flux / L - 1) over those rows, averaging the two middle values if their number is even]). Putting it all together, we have 1.0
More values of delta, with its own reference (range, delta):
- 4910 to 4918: 1.1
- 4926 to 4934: 0.4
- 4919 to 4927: 0.5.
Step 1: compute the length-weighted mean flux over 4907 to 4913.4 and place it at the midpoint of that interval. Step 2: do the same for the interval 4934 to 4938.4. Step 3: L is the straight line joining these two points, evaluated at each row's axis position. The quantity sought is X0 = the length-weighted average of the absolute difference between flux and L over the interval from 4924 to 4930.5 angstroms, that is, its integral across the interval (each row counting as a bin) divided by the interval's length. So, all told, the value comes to 0.60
